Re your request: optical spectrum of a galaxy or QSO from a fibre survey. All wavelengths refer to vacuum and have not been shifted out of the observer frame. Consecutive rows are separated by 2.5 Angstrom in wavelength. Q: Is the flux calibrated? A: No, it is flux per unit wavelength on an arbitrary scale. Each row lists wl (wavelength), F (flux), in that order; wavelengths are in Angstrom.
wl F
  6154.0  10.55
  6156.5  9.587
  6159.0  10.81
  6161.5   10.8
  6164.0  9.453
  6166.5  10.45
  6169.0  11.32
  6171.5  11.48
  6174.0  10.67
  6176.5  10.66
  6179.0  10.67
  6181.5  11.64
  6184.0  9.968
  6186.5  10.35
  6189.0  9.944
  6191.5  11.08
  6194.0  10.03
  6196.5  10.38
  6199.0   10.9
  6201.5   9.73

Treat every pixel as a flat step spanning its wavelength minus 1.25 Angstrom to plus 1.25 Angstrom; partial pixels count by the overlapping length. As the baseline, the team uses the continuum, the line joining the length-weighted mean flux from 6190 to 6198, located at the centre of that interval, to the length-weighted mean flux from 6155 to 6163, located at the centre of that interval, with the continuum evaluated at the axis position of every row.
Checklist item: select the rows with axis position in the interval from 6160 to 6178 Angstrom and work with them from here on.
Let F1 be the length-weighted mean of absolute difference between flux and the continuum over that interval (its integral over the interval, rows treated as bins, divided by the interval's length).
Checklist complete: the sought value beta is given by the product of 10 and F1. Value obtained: 5.4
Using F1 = 0.54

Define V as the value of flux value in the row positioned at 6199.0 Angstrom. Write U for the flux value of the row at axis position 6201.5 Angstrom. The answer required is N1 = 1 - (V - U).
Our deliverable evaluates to -0.2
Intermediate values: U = 9.73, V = 10.9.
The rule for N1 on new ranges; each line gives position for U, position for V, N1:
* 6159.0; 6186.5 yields 1.5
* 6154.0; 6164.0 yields 2.1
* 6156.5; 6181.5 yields -1.1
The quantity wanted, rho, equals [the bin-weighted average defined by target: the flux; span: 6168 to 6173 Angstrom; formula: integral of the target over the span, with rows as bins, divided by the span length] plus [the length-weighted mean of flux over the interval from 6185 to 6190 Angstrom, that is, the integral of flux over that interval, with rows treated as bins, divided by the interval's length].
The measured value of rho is 21.5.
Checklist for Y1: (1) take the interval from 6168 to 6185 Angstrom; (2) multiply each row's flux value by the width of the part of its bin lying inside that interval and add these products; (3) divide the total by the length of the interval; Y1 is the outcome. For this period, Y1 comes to 10.9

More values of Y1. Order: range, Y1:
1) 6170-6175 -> 11.1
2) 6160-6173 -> 10.7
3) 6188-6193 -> 10.5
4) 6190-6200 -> 10.6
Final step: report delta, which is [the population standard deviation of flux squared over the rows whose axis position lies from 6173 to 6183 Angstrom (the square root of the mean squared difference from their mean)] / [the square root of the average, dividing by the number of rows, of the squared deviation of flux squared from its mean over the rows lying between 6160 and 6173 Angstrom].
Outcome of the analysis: 0.62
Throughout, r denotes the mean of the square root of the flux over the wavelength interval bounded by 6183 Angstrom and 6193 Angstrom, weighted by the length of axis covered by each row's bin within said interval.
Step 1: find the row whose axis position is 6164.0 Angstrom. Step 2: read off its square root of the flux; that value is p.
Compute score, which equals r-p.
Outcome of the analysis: 0.14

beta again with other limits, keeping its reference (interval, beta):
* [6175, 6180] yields 2.3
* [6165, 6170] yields 4.8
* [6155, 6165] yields 6.2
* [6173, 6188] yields 4.2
